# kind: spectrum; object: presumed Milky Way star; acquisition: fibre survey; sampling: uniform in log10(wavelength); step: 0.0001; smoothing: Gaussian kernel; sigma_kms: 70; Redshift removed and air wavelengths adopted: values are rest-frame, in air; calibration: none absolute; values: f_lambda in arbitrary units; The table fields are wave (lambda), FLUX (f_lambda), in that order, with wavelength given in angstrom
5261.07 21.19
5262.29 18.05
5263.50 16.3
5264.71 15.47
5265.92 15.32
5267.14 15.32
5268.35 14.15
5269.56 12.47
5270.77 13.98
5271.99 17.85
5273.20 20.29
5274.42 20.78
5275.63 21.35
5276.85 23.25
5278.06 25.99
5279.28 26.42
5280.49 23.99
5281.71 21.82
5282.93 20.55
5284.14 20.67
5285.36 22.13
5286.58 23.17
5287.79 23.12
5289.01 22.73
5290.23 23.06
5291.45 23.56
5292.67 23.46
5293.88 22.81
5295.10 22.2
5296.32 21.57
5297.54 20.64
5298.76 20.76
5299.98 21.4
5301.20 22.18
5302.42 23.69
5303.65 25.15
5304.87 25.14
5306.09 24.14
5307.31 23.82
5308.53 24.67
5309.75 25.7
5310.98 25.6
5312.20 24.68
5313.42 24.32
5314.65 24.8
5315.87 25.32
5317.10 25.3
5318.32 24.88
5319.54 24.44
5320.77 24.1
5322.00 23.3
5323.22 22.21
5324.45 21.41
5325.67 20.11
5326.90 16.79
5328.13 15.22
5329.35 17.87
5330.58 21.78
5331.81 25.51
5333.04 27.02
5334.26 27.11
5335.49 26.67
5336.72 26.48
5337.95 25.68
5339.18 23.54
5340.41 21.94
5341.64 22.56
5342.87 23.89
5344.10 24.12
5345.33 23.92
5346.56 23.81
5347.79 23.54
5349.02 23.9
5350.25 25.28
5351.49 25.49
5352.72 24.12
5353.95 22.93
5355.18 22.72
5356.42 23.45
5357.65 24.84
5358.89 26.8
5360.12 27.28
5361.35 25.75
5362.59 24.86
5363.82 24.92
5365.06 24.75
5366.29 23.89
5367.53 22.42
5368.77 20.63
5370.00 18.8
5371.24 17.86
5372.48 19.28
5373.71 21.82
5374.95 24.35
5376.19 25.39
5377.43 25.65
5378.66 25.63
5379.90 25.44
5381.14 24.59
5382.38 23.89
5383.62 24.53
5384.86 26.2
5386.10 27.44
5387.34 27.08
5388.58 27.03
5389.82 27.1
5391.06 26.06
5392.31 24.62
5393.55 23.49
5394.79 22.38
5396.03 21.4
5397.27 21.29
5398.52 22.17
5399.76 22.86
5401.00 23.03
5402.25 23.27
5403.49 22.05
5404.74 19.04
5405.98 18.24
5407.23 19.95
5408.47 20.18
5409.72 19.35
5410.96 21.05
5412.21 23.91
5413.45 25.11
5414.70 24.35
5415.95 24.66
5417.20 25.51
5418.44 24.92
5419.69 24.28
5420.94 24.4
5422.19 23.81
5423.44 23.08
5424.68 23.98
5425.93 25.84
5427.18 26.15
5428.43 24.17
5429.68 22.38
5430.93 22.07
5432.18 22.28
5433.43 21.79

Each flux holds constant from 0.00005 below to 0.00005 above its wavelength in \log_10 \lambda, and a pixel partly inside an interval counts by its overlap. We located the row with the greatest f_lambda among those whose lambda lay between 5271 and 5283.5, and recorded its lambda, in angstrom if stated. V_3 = 5279.28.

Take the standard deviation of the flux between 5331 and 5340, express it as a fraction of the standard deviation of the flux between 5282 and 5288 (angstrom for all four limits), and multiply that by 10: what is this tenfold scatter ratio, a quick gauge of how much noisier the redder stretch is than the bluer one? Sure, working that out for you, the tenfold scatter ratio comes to 10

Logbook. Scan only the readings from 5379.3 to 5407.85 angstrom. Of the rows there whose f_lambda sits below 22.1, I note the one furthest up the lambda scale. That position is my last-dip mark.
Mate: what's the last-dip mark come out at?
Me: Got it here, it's 5407.23 angstrom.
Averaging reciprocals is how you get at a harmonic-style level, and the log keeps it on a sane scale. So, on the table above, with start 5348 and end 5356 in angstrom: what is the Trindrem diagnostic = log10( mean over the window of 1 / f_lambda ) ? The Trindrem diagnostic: -1.38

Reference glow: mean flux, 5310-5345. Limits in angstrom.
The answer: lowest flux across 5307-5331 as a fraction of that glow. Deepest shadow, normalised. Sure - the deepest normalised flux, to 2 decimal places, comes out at 0.65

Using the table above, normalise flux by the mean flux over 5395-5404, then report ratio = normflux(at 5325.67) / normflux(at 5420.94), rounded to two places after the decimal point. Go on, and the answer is 0.82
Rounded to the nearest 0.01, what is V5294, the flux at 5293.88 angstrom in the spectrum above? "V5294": 22.81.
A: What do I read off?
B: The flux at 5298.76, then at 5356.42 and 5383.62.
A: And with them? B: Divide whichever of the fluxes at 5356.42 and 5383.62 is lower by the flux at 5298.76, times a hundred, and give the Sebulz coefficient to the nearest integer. 113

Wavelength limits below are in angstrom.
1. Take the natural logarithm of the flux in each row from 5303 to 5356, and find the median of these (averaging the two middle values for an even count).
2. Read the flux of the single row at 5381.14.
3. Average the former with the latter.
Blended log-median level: 13.9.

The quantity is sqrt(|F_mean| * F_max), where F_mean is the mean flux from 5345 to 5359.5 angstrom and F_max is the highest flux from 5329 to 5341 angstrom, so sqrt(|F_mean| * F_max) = 25.6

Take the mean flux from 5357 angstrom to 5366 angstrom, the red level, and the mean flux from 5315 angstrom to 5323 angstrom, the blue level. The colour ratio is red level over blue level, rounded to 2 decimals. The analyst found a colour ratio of 1.04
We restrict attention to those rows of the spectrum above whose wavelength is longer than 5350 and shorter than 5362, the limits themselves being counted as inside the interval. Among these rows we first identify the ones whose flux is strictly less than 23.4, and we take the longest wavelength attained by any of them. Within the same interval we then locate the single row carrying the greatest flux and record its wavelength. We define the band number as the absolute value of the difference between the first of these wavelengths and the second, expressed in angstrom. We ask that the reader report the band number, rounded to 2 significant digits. 4.9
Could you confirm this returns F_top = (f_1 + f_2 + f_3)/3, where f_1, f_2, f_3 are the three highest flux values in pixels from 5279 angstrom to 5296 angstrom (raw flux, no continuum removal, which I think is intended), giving 24.7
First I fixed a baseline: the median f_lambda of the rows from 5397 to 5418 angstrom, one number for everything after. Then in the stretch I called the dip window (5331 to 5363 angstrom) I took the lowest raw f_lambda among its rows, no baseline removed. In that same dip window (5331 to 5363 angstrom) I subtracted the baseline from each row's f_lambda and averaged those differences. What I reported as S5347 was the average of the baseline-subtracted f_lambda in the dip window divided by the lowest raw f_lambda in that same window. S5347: 0.12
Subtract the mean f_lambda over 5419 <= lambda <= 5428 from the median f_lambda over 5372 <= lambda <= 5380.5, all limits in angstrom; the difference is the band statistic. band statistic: 1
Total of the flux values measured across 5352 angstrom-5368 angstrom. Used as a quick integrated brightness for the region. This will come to 319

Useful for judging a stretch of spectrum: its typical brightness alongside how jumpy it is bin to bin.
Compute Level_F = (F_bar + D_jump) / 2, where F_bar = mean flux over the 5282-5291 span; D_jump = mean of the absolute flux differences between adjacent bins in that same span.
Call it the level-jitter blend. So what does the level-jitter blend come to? 11.4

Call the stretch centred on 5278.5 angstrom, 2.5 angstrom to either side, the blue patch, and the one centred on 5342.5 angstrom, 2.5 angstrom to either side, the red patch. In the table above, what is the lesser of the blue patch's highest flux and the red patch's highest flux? 24.1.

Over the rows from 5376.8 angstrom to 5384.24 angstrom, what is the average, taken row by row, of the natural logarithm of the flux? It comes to 3.22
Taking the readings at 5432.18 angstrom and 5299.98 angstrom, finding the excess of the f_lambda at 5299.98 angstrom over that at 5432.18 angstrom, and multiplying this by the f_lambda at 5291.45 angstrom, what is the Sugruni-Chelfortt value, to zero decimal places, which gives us -21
